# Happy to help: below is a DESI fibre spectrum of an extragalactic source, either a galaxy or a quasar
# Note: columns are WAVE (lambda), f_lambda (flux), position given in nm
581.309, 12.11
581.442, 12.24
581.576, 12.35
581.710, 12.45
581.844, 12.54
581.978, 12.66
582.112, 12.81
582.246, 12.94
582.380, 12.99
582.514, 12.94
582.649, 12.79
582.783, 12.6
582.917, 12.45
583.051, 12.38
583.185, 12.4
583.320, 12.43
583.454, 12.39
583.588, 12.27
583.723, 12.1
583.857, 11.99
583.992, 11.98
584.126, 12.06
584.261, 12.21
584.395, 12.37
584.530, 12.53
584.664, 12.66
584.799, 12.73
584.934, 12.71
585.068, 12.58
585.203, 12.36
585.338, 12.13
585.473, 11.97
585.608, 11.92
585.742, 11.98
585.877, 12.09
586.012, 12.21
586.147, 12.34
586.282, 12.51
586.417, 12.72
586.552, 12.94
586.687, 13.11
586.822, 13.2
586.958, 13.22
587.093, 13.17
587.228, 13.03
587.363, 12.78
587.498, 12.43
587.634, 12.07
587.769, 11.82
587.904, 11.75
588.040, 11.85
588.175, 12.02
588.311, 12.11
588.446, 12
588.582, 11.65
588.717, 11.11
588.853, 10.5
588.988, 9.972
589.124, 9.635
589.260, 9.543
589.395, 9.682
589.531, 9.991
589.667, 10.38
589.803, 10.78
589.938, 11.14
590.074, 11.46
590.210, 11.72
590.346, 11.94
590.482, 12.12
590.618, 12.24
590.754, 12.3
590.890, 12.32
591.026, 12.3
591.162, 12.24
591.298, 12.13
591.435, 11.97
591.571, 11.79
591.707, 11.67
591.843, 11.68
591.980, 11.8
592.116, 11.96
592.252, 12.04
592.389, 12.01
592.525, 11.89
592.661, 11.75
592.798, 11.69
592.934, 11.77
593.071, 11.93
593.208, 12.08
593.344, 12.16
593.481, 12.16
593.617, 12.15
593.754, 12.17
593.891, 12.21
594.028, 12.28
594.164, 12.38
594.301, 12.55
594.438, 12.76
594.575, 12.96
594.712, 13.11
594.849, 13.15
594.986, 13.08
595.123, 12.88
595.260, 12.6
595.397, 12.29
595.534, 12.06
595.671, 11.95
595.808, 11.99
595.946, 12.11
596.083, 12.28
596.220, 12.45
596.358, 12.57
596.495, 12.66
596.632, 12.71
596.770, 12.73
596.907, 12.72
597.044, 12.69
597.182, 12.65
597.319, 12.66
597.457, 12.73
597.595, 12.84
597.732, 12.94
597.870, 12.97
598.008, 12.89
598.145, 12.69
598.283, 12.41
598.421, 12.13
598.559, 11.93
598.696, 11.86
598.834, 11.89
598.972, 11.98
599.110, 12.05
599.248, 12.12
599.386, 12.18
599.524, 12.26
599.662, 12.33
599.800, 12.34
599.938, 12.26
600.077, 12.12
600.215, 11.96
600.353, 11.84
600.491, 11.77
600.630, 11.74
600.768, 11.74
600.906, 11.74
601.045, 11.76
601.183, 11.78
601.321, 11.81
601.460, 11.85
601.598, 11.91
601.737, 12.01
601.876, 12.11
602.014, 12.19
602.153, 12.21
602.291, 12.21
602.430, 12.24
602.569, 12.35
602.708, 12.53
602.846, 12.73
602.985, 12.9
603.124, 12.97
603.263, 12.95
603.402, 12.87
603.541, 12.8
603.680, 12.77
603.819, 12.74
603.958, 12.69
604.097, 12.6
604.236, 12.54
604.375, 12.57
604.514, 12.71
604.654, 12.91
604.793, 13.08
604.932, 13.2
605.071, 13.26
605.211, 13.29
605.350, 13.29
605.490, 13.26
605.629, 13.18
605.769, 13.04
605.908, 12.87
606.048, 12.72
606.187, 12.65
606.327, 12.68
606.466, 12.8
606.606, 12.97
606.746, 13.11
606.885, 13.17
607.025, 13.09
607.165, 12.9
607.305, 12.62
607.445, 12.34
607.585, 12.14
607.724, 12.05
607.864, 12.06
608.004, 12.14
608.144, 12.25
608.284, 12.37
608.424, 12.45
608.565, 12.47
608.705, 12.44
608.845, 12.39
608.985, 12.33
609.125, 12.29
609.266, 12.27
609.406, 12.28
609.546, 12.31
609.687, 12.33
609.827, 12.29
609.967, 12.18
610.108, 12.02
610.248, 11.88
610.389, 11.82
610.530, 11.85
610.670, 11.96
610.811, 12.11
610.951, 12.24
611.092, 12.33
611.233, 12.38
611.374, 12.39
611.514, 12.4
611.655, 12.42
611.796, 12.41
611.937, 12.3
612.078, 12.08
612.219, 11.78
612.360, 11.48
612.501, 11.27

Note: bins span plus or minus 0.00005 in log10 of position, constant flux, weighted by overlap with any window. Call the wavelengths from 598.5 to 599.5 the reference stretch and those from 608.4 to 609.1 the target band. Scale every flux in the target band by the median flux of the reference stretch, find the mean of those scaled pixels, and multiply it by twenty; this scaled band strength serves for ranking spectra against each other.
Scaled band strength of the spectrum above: 20.7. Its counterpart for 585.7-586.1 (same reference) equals 20.2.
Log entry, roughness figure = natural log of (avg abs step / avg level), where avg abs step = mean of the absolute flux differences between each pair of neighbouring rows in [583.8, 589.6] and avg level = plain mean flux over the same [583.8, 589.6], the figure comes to -4.2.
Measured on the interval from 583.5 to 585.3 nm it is -4.7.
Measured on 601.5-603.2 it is -4.9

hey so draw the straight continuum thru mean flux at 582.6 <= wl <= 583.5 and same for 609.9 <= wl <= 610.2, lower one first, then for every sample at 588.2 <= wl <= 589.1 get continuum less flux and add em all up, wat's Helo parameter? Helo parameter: 7.1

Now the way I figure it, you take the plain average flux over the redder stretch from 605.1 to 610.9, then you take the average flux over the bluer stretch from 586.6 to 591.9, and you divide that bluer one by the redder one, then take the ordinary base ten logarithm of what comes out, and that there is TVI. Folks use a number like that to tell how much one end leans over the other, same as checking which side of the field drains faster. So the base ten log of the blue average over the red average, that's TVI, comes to -0.028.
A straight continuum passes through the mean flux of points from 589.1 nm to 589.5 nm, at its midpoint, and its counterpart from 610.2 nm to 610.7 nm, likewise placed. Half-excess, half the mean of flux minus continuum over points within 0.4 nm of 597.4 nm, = 1.13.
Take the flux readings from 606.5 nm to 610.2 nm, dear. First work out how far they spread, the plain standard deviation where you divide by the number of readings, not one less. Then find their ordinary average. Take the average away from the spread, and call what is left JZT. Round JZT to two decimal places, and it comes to -12.10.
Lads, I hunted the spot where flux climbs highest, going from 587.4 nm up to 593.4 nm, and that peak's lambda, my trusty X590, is 587.498 nm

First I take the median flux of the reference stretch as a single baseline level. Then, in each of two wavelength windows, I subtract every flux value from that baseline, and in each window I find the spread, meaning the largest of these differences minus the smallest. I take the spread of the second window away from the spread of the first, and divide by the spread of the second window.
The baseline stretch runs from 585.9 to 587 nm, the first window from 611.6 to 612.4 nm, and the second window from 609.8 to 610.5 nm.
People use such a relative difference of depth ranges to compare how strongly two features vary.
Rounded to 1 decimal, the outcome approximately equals 1.0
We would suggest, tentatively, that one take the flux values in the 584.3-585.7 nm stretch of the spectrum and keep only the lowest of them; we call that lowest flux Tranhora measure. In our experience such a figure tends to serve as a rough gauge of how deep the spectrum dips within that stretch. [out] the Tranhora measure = 11.92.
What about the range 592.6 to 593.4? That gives 11.69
